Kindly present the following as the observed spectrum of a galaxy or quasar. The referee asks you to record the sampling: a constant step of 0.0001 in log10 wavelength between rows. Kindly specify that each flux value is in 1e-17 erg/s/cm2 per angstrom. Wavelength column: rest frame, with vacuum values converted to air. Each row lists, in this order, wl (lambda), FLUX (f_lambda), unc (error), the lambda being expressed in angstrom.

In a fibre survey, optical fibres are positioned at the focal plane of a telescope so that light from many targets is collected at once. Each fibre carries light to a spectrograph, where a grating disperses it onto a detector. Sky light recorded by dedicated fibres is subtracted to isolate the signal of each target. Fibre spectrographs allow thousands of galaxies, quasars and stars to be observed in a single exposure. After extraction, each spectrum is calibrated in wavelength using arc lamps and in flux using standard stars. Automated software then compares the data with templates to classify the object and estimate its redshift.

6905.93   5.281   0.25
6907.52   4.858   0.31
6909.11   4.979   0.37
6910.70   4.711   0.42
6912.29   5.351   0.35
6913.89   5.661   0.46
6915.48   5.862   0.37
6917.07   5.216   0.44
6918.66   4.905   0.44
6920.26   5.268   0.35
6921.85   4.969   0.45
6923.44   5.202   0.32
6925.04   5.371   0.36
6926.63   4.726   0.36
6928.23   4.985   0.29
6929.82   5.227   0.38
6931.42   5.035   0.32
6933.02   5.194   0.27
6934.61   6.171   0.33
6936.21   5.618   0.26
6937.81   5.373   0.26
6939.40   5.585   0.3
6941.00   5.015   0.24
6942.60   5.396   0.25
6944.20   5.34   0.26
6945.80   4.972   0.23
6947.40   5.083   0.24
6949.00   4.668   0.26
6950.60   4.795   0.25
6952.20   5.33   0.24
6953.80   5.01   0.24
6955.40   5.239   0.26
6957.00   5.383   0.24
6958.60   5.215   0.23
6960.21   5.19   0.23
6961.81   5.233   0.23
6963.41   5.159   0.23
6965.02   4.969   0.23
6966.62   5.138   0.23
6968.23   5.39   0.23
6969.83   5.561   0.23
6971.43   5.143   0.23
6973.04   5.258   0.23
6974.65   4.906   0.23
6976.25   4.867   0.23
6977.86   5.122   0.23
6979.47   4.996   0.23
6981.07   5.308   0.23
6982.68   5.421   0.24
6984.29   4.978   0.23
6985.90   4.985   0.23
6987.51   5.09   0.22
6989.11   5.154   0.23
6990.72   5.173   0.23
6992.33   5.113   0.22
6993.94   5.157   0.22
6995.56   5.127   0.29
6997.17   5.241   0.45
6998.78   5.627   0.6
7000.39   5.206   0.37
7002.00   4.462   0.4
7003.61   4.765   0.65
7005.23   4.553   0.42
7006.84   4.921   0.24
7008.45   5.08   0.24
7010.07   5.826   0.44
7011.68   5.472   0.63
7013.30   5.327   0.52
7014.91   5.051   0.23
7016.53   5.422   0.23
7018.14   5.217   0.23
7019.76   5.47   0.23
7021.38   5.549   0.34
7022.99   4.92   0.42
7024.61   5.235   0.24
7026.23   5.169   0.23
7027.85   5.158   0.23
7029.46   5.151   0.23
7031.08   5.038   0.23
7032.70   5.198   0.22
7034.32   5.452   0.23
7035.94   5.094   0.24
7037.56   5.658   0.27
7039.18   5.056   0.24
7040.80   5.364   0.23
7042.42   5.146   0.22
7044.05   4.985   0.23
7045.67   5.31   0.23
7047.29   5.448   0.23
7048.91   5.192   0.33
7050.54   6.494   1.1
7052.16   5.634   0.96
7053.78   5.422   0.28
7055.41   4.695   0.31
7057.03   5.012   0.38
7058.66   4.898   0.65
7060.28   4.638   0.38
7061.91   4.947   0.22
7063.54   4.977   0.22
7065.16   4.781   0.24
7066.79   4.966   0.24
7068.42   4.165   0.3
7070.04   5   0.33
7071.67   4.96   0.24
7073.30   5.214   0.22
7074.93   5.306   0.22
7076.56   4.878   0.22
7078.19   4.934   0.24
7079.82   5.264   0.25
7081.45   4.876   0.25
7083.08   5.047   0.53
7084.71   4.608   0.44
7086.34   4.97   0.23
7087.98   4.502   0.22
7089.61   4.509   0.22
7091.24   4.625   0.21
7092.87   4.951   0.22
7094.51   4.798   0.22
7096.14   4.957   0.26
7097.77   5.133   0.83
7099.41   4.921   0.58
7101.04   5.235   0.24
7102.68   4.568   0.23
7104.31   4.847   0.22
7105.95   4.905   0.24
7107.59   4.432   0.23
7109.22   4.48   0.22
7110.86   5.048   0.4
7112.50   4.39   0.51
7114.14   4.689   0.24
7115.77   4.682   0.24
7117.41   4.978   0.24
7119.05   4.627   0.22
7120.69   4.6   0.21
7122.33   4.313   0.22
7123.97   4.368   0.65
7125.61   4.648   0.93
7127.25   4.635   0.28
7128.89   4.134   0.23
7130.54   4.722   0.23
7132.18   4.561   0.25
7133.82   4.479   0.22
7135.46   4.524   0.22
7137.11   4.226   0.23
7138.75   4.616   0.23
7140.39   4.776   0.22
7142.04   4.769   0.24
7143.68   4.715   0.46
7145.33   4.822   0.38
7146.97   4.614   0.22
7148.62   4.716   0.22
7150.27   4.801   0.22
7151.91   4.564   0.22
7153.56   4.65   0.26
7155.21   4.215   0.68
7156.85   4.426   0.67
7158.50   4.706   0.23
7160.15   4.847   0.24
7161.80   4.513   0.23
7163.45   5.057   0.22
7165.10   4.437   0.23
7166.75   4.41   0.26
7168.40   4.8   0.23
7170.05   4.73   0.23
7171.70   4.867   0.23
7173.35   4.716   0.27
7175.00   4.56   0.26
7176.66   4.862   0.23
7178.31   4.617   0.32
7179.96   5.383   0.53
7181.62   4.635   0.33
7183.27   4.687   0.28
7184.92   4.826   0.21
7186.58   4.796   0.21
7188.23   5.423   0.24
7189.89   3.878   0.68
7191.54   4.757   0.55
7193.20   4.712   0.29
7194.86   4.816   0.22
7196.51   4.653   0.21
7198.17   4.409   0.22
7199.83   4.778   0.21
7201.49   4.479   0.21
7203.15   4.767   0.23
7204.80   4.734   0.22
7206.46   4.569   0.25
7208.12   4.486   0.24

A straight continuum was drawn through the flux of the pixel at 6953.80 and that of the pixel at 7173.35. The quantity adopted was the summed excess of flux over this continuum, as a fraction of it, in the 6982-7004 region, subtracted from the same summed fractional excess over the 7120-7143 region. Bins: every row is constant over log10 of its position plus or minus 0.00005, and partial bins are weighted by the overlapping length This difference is -1.1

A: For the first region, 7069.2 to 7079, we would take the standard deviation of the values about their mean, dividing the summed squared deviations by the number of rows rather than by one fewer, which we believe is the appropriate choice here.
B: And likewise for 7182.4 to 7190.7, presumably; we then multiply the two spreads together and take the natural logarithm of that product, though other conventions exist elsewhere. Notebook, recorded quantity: -2.56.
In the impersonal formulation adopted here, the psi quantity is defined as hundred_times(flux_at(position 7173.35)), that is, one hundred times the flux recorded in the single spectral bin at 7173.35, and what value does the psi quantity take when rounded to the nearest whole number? 472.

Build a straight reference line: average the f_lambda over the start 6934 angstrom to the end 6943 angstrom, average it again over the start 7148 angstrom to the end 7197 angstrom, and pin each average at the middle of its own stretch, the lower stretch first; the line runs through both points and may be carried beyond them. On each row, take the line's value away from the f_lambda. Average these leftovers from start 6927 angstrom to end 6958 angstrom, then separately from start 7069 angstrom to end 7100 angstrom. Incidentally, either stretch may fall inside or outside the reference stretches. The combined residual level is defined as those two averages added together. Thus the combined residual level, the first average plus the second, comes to -0.37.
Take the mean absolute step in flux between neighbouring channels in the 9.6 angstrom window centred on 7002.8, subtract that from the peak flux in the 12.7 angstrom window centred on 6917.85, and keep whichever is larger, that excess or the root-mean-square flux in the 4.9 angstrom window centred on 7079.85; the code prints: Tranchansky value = 5.5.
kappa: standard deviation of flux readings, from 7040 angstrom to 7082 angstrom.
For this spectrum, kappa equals 0.41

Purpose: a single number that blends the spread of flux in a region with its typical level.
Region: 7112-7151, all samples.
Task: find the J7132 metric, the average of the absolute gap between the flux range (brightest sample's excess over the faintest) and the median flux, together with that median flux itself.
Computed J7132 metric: 4.21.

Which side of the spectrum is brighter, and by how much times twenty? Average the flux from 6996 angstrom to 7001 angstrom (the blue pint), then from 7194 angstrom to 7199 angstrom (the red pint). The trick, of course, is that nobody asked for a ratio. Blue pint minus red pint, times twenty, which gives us 15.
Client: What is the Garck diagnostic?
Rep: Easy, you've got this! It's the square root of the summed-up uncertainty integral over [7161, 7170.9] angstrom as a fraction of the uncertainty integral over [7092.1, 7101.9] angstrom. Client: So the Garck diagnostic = 0.78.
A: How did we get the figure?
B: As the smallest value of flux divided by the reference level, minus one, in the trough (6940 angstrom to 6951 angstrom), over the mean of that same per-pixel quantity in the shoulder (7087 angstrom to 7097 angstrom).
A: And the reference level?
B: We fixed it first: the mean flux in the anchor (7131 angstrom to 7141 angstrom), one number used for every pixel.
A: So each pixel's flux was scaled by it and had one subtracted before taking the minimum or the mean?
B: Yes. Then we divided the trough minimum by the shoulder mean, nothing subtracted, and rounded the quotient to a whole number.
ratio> 1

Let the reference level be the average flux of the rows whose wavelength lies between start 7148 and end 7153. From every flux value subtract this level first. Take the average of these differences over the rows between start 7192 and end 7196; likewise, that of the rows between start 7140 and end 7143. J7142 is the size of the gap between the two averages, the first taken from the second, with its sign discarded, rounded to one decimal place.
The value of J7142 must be 0.0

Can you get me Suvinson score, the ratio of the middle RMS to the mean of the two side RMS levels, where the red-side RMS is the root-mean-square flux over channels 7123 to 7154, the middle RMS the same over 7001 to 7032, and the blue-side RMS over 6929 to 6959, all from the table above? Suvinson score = 1.047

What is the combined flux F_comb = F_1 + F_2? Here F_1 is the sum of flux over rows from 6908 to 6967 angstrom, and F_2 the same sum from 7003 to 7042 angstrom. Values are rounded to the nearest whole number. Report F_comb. 318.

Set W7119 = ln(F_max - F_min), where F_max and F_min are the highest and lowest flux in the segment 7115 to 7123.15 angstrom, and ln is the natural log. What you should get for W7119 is -0.41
